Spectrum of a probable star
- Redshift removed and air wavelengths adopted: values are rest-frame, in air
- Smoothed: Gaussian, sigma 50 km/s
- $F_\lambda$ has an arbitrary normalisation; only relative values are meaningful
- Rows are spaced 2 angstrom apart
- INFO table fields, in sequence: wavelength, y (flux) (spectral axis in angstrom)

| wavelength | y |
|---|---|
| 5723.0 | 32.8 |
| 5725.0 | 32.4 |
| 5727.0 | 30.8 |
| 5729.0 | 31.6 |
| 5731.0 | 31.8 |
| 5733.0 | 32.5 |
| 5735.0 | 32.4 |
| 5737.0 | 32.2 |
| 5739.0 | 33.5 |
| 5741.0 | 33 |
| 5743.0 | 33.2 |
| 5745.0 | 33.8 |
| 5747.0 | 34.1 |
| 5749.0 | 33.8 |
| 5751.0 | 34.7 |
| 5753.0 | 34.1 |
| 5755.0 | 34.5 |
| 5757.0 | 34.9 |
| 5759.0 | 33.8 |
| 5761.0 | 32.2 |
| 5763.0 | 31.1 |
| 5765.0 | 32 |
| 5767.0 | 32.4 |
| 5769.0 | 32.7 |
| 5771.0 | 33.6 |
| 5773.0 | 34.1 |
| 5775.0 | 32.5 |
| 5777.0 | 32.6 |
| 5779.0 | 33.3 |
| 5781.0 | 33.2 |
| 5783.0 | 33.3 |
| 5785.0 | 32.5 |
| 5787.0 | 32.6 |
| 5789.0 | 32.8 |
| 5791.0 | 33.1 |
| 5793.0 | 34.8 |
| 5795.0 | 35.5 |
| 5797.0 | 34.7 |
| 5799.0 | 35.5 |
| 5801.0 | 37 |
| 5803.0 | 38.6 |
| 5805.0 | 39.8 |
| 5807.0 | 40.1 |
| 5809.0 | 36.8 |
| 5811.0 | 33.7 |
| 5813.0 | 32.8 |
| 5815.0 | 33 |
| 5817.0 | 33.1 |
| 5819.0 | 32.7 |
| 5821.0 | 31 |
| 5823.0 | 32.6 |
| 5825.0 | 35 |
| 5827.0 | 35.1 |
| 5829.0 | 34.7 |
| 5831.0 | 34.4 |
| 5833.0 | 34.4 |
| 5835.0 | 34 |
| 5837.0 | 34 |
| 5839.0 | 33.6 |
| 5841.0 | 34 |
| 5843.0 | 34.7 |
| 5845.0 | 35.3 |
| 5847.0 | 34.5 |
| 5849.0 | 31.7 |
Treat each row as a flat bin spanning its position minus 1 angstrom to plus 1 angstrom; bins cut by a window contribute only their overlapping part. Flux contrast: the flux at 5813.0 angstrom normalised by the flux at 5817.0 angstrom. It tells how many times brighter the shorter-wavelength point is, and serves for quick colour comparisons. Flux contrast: 0.99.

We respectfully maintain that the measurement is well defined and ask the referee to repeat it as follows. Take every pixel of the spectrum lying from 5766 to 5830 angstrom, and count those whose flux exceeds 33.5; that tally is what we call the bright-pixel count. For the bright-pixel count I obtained 15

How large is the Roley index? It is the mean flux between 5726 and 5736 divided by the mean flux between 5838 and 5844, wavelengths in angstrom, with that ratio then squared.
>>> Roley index 0.87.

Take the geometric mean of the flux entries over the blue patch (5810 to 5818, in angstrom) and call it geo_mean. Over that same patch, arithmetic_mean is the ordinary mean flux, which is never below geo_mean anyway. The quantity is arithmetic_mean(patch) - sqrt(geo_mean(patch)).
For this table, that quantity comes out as 27.4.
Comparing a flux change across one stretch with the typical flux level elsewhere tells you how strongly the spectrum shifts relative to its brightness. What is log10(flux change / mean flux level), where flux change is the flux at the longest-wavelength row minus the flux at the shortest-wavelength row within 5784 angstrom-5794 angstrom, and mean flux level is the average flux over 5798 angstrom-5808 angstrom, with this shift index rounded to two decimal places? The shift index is -1.22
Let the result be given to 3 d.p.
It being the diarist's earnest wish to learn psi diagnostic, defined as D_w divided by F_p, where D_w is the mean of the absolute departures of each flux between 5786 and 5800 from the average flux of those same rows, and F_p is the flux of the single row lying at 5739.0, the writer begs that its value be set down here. 0.034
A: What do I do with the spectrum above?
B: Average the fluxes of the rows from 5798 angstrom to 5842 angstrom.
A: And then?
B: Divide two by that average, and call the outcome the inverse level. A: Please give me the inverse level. 0.0574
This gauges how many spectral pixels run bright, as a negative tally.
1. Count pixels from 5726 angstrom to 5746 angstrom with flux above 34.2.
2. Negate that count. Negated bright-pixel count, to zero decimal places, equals 0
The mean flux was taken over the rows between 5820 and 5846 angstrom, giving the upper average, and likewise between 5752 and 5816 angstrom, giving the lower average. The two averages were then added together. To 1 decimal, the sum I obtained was 68.2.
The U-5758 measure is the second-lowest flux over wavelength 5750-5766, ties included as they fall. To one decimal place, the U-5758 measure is 32.0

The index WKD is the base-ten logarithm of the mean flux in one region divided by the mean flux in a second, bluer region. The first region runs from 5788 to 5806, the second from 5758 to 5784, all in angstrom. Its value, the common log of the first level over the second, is 0.037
